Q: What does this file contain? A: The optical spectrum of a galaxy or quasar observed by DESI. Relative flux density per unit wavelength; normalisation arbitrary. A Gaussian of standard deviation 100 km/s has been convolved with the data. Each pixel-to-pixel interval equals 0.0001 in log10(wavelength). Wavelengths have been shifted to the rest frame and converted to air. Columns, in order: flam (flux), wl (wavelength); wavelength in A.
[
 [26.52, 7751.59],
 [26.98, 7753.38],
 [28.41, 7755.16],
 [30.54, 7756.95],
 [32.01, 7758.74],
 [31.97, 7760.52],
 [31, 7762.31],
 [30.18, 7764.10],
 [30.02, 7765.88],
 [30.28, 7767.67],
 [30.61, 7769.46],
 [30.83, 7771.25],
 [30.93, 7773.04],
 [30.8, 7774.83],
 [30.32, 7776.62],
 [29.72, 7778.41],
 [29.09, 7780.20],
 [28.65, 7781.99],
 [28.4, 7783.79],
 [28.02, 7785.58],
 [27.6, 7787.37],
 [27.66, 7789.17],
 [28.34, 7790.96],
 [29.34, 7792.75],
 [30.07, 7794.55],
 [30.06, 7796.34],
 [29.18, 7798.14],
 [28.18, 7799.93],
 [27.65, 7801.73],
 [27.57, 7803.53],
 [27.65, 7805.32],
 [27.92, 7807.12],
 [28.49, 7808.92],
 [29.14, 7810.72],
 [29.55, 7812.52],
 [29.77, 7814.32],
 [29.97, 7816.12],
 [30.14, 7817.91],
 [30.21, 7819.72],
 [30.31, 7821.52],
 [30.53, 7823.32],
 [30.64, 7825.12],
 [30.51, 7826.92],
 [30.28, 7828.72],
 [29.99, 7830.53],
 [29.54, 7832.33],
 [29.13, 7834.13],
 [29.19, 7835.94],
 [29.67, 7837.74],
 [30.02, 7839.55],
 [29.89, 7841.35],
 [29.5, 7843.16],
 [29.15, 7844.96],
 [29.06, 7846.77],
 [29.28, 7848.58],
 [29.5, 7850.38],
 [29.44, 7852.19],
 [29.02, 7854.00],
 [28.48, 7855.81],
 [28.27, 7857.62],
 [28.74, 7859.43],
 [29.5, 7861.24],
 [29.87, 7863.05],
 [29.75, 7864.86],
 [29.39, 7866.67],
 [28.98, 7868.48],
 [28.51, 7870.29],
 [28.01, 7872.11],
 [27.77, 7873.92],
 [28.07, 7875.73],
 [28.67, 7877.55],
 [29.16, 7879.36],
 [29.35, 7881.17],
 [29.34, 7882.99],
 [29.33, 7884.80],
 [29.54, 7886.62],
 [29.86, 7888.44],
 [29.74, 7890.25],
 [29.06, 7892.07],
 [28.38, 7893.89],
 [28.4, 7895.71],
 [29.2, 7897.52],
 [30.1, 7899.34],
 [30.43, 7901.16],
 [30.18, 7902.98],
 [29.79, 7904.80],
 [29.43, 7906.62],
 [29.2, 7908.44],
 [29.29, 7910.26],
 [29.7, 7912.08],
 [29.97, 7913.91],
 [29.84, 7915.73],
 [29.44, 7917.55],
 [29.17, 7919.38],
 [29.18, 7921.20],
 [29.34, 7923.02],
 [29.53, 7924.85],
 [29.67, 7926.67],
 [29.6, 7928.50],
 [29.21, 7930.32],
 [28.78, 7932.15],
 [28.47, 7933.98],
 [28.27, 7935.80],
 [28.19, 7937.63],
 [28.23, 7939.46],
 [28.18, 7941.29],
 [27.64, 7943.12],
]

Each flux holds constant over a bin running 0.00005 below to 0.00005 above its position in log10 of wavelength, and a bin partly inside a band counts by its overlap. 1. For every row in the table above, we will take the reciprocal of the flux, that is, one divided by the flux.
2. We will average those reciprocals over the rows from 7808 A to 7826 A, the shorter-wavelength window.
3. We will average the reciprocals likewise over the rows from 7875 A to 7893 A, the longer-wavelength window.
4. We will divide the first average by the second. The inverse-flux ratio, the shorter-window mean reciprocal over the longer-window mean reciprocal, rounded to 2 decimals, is 0.98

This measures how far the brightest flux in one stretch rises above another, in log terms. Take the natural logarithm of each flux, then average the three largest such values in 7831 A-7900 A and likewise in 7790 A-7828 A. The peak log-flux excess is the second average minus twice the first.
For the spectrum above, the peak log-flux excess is -3.383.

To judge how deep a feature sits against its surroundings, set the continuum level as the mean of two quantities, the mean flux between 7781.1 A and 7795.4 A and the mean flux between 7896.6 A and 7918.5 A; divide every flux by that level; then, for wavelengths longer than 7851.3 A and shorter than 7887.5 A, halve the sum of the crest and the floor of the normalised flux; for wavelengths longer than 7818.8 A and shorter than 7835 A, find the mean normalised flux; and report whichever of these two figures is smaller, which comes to 0.99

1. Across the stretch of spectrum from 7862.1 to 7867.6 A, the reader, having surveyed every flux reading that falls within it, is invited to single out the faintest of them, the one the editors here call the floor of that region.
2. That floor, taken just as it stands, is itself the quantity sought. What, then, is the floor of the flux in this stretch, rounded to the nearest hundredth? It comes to 29.39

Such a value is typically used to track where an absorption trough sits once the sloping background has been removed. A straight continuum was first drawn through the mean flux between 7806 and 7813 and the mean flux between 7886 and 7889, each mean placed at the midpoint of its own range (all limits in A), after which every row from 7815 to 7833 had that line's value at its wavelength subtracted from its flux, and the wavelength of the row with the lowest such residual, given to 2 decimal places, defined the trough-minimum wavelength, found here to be 7832.33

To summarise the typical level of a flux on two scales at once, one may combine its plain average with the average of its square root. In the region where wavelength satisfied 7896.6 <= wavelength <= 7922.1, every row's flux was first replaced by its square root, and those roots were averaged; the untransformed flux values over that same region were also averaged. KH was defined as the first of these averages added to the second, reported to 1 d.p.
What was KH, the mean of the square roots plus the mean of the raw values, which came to 35.1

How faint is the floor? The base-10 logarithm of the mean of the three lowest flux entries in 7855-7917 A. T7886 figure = 1.45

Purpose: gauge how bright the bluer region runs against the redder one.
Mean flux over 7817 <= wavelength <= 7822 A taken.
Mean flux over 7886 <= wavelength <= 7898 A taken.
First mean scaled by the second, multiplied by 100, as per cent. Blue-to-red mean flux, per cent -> 103.6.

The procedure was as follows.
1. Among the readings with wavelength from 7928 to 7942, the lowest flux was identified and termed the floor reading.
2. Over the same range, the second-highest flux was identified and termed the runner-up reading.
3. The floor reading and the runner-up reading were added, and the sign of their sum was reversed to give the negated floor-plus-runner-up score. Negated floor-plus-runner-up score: -57.4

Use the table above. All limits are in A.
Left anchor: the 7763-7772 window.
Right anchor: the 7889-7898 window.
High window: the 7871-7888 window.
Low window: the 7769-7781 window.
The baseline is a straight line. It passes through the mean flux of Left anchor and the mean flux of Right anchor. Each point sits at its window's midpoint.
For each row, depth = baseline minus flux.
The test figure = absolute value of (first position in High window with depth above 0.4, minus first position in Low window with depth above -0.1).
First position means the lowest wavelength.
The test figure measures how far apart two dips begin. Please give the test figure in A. 95.5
